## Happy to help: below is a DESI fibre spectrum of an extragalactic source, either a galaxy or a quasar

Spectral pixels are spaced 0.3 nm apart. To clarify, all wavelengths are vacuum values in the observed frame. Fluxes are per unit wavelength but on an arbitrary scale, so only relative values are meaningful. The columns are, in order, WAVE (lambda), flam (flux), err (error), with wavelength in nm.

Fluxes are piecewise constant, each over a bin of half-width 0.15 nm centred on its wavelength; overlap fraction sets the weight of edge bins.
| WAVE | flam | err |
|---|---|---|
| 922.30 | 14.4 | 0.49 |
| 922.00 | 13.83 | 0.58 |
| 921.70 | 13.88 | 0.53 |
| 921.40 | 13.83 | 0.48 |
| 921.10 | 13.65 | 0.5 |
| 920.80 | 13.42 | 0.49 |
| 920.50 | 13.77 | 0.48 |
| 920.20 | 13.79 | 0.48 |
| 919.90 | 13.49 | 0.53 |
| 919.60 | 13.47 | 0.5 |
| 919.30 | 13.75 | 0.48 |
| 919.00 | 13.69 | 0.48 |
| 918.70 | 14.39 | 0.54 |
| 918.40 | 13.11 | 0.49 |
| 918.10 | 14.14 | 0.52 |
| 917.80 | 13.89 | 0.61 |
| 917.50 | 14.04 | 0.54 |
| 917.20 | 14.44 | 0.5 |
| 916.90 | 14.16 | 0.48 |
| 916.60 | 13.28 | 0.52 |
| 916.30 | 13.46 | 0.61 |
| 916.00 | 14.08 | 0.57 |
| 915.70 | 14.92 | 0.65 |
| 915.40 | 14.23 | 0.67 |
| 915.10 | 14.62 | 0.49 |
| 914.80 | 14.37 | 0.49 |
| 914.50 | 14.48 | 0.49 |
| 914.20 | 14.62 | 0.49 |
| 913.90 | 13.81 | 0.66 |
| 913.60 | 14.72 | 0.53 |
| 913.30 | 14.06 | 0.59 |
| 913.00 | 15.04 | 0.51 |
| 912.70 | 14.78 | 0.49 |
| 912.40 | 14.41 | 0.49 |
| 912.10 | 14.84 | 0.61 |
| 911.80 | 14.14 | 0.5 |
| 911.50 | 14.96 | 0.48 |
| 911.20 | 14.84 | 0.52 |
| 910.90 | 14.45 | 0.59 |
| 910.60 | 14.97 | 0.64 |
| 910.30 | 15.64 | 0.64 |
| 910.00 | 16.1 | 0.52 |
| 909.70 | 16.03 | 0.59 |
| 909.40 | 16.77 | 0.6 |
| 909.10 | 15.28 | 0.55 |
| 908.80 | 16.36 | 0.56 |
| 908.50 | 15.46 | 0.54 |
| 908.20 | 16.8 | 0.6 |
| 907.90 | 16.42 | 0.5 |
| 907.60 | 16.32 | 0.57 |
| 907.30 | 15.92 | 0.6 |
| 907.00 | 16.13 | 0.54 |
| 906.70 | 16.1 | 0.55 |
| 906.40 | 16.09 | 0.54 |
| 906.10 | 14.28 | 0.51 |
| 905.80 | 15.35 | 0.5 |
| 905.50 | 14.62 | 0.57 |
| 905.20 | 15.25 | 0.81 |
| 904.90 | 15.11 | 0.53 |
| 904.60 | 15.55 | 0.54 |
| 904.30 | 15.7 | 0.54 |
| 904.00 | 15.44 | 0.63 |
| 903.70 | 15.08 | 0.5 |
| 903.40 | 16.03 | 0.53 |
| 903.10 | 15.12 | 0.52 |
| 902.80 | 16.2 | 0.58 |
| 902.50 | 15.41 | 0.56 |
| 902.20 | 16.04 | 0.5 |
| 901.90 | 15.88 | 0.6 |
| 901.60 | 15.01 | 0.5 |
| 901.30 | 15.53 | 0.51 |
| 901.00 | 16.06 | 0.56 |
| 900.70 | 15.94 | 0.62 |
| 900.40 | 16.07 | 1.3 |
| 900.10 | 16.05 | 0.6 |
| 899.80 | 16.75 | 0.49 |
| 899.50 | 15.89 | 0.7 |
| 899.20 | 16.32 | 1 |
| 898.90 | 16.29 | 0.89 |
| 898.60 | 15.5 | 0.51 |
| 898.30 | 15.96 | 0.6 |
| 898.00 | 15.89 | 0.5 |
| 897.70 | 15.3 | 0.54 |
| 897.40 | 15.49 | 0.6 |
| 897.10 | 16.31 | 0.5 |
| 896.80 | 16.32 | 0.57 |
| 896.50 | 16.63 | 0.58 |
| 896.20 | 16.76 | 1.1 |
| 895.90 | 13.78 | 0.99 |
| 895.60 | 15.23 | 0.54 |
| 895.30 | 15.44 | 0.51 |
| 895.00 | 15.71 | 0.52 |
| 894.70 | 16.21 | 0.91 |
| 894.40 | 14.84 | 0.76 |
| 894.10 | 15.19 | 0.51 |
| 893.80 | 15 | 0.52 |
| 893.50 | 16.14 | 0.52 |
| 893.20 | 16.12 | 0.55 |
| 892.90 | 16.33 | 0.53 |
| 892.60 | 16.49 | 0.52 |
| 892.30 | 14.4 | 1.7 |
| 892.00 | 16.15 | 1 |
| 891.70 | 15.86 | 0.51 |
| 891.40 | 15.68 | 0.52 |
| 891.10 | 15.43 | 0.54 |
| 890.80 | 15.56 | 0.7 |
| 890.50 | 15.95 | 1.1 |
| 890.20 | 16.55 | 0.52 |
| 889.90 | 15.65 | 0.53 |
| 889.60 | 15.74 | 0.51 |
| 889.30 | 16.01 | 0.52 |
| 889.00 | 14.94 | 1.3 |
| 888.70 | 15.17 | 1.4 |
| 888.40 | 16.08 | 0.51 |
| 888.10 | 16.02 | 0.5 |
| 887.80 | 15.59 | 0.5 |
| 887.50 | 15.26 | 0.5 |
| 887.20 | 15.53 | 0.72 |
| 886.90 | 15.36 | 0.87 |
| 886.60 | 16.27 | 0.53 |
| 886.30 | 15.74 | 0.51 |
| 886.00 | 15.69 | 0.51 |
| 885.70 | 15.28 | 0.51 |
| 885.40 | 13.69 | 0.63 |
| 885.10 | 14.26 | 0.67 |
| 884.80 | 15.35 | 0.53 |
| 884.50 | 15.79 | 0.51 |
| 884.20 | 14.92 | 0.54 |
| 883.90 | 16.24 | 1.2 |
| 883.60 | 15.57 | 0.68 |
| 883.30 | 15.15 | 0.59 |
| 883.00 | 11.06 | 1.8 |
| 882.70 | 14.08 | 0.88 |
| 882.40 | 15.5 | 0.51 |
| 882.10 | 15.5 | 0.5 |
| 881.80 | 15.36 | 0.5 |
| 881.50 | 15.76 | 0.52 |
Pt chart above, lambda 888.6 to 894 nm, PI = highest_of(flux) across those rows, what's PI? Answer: 16.55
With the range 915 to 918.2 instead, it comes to 14.92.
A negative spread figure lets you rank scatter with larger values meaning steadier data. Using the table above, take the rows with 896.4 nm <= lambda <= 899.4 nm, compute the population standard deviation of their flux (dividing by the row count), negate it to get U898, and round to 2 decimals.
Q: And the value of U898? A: -0.42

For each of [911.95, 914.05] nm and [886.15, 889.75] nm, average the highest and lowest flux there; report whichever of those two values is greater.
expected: 15.6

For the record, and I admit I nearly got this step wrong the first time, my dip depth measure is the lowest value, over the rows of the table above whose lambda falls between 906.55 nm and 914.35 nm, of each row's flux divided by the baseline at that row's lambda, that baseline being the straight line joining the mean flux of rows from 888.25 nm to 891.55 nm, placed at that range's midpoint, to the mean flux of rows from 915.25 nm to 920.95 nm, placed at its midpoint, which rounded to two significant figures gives 0.98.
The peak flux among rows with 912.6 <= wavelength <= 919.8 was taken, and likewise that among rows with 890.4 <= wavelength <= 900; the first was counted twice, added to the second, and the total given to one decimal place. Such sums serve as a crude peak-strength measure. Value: 46.8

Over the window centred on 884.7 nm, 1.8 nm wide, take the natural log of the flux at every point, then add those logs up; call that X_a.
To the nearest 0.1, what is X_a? 16.3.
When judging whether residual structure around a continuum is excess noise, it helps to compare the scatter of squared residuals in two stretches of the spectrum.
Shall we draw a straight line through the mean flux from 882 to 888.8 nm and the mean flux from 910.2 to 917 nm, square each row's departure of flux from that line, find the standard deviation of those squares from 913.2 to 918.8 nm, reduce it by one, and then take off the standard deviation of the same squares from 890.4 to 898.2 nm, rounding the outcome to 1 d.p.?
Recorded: -1.5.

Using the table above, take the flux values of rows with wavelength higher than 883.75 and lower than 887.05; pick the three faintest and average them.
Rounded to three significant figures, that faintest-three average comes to 14.3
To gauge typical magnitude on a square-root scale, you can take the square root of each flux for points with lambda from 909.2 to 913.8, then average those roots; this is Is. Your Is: 3.88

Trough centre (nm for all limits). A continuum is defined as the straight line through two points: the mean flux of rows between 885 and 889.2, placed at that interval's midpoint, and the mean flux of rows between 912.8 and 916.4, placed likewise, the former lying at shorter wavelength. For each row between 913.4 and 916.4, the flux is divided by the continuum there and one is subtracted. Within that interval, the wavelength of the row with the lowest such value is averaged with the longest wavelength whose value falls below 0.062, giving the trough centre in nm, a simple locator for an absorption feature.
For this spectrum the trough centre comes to 916.30 nm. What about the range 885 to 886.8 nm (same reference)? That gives 886.00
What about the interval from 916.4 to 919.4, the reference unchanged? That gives 918.85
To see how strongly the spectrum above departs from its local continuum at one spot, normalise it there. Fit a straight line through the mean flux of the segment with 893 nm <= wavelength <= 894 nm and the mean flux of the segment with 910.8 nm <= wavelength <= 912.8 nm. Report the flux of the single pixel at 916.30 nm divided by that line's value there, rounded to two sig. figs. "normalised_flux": 0.94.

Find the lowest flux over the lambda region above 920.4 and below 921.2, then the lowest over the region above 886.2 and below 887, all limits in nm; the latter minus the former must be 1.9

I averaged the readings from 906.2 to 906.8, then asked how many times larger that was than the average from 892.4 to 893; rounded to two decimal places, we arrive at 0.98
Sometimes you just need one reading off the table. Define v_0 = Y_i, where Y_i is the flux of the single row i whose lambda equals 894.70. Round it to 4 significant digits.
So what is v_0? 16.21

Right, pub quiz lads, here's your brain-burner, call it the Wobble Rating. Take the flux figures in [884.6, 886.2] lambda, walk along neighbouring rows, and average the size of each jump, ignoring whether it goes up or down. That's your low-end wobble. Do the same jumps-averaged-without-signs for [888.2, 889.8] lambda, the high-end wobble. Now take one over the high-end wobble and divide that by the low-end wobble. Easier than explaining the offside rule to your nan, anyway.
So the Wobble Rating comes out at 1.8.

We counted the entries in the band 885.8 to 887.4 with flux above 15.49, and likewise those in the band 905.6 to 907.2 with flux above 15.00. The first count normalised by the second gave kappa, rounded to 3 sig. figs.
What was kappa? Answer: 1.00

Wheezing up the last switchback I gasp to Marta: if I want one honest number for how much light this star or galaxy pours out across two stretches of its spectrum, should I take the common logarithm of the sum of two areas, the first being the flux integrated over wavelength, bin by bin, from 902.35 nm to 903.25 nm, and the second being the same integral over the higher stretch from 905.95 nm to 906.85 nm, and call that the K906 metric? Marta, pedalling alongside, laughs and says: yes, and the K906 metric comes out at 1.45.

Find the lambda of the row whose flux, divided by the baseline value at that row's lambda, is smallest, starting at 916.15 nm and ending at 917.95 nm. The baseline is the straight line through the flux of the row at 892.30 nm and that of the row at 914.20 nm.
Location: 916.60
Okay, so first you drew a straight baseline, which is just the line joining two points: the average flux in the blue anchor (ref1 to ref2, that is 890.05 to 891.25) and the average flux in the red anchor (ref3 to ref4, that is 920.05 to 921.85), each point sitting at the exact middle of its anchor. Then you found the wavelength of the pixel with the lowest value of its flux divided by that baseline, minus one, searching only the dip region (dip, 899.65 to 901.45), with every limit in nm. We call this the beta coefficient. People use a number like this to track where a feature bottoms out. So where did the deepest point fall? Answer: 901.30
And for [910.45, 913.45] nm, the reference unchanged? 911.80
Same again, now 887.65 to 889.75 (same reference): 889.00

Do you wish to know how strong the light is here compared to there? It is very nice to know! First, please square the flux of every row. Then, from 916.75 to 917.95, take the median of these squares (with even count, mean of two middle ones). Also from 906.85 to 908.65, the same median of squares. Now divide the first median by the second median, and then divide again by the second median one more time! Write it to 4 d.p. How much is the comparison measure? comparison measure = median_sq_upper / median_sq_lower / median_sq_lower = 0.0029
